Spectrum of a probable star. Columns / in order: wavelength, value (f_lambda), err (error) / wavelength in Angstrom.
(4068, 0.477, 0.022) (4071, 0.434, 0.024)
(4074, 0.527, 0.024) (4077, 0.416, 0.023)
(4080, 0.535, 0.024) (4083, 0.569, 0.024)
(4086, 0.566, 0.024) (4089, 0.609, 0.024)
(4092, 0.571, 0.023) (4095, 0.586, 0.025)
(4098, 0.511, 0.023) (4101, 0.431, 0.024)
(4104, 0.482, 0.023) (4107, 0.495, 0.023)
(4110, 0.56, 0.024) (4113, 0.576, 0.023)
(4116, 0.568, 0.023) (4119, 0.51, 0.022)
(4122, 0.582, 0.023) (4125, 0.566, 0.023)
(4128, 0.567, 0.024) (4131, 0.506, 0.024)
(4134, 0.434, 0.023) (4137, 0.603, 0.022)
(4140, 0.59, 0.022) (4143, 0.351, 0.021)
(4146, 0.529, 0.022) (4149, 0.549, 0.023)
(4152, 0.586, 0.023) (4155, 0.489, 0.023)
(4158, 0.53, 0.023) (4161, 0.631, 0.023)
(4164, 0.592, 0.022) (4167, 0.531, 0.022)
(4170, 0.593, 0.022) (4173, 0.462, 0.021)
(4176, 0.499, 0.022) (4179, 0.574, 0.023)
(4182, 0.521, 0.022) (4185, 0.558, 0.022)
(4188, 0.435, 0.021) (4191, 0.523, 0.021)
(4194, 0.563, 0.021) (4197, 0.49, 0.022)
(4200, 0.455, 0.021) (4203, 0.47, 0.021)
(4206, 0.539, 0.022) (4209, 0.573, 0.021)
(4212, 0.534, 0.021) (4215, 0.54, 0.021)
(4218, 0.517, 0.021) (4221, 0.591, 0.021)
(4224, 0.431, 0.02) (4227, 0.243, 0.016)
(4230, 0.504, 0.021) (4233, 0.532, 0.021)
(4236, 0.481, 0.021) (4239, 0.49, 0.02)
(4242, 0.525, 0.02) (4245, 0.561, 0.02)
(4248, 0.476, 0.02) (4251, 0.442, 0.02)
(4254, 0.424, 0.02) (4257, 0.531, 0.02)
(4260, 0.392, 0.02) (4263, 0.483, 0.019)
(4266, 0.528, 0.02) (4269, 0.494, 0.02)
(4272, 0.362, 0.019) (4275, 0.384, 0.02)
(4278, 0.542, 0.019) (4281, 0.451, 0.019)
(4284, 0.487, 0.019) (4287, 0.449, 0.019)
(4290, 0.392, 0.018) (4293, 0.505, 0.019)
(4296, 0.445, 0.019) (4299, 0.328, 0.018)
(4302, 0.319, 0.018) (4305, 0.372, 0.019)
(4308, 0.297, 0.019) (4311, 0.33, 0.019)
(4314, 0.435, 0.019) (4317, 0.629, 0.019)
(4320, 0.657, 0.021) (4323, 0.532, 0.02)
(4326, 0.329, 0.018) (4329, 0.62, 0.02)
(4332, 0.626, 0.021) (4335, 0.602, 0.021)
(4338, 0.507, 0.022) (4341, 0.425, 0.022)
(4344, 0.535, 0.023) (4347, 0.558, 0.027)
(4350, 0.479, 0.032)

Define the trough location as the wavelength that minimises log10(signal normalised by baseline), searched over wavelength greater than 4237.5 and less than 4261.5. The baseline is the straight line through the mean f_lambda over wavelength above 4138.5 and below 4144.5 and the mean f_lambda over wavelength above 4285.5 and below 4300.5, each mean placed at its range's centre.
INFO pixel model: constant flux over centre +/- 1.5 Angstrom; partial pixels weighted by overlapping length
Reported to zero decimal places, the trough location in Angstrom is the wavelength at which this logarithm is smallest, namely 4260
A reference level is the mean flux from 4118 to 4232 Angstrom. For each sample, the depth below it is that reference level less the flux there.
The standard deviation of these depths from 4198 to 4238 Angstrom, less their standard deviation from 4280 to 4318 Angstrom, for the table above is -0.005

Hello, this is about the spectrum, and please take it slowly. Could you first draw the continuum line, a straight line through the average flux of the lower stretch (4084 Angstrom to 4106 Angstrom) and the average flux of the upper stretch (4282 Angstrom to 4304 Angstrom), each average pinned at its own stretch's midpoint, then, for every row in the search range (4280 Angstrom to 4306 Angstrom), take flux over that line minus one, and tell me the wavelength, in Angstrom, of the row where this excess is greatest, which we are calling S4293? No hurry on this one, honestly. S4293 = 4293 Angstrom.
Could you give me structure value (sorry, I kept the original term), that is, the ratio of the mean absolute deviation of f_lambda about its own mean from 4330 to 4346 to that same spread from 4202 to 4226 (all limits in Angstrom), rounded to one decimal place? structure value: 1.5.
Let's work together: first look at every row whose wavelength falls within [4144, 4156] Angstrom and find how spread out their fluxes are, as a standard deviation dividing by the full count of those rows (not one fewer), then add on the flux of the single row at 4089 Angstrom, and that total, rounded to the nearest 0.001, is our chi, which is 0.644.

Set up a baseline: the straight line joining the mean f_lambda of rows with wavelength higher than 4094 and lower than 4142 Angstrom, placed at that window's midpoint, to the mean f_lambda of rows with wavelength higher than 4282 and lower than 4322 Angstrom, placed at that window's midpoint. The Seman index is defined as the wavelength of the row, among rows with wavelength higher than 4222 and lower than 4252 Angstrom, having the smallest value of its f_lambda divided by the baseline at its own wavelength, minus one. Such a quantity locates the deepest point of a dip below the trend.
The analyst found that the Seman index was 4227 Angstrom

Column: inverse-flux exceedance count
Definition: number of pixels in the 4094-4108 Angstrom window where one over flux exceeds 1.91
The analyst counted 4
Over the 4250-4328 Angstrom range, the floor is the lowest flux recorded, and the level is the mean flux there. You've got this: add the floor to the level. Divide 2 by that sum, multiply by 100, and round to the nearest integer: 270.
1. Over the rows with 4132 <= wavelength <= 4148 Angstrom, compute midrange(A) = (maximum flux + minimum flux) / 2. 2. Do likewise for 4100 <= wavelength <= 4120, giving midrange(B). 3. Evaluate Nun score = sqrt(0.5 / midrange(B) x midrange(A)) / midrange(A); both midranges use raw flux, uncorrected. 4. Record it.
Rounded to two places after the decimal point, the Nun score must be 1.44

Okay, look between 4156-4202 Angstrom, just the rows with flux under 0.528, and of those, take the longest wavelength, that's 4200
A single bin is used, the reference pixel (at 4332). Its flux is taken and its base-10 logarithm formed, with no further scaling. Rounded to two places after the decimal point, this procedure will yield -0.20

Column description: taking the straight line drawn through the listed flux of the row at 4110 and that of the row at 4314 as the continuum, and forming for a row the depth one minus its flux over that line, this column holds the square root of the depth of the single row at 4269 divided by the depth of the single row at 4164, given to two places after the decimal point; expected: 0.74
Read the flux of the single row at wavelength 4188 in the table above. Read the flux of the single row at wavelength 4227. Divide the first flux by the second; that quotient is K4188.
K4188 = 1.79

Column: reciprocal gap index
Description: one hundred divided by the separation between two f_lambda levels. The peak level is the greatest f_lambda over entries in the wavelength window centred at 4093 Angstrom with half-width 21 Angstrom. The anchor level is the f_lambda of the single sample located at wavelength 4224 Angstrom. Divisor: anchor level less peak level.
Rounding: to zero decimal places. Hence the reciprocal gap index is -562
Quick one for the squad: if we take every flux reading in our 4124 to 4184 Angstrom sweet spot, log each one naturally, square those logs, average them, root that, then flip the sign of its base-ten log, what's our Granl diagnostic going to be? 0.189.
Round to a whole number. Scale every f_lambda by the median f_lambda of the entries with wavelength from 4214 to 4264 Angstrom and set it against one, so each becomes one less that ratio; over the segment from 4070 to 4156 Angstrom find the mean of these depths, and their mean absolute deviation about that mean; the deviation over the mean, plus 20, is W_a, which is 19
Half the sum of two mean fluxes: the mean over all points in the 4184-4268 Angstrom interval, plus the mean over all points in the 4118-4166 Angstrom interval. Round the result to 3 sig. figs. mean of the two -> 0.516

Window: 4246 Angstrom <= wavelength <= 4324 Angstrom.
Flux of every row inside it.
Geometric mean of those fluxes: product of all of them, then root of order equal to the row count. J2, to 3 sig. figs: 0.441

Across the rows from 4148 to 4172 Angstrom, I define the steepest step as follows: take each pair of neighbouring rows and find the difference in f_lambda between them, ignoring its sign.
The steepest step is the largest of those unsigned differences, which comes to 0.10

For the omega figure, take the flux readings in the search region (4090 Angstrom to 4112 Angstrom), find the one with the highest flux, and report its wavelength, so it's 4095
